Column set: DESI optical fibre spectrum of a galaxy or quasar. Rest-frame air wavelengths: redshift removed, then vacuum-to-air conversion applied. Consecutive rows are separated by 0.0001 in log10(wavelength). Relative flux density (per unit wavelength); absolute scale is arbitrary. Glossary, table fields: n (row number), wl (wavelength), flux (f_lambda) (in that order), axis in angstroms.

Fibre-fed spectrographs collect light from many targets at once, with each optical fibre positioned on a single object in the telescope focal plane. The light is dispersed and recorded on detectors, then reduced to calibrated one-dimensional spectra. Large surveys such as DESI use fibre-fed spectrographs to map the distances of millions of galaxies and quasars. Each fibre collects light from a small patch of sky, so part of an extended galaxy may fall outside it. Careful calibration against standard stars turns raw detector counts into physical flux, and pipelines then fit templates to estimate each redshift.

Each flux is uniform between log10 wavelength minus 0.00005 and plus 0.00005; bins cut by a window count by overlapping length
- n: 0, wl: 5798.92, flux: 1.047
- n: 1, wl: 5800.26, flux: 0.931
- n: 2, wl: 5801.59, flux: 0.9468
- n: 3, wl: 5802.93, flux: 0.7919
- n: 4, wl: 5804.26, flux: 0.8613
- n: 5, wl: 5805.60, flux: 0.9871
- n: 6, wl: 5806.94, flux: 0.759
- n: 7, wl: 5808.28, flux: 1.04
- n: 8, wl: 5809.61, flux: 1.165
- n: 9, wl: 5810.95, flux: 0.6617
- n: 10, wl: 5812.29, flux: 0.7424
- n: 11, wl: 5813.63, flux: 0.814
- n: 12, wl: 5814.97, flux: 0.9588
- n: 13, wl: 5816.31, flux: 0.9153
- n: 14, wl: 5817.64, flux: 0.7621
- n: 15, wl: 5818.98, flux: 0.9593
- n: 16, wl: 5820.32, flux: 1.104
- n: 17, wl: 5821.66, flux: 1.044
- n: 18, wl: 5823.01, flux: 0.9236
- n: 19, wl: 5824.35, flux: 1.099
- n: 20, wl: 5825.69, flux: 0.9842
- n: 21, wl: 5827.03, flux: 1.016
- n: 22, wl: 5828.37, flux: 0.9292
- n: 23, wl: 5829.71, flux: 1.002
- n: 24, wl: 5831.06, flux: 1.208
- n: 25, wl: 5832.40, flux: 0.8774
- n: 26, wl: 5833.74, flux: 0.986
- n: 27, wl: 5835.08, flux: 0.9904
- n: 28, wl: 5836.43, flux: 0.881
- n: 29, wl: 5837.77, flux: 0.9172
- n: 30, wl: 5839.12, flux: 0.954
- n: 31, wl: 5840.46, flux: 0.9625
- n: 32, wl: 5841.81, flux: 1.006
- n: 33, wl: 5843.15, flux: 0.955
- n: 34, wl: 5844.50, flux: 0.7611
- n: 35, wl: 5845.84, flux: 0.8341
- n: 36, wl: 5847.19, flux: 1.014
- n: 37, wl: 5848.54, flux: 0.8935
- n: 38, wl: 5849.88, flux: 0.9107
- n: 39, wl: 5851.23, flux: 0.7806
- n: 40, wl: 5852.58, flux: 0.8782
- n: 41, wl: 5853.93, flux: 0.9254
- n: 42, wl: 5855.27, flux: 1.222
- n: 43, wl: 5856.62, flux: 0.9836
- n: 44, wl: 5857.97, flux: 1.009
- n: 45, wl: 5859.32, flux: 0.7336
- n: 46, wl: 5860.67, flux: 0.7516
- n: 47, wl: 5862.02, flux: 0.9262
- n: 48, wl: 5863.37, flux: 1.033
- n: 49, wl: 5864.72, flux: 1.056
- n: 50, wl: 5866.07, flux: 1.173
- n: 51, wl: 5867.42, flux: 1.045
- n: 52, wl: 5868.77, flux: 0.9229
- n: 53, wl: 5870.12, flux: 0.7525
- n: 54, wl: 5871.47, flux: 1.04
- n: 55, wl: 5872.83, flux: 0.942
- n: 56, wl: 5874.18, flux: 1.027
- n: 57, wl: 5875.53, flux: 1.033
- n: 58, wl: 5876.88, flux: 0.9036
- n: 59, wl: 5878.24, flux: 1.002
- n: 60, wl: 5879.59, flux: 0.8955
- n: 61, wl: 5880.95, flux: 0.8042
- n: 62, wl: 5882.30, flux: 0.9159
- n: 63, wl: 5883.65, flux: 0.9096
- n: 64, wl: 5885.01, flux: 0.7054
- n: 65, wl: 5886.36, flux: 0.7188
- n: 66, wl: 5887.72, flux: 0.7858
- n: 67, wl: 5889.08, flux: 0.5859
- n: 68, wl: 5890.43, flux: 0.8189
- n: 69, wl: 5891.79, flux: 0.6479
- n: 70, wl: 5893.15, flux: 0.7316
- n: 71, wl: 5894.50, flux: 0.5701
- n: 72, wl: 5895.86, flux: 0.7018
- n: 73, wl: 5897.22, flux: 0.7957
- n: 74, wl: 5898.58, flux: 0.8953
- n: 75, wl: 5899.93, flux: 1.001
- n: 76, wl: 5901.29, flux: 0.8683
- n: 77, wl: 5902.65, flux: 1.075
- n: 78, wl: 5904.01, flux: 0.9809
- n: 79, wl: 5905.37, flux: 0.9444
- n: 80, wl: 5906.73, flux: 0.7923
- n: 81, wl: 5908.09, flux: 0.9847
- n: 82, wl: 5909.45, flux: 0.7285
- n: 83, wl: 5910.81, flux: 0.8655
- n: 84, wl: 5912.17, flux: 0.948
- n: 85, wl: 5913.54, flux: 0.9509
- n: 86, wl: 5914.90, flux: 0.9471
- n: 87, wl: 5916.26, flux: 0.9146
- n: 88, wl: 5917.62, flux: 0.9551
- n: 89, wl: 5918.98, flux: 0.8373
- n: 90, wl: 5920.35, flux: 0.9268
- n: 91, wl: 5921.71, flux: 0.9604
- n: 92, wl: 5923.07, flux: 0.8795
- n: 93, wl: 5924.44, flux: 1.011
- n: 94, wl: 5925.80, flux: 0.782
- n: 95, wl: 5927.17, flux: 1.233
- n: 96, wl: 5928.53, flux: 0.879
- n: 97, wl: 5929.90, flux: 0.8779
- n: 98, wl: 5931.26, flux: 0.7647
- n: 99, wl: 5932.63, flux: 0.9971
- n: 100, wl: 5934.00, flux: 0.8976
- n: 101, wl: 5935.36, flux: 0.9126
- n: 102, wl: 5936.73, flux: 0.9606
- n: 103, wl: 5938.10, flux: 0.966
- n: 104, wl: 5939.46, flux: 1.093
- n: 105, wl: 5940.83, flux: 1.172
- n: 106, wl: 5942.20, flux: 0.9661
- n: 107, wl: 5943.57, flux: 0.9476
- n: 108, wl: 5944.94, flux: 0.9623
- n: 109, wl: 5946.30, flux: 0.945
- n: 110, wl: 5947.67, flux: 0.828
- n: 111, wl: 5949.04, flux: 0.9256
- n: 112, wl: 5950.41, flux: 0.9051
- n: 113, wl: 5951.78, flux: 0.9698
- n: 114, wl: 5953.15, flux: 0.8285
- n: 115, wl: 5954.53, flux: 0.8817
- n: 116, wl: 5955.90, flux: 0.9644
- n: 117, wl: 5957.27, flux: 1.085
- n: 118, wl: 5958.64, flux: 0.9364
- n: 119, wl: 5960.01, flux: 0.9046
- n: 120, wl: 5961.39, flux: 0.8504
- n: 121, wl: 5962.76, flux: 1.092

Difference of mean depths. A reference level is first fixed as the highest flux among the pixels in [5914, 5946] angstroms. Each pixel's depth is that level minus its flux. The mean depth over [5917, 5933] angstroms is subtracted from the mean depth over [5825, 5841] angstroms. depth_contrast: -0.05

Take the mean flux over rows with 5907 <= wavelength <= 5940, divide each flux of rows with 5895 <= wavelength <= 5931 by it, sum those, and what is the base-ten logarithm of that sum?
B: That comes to 1.41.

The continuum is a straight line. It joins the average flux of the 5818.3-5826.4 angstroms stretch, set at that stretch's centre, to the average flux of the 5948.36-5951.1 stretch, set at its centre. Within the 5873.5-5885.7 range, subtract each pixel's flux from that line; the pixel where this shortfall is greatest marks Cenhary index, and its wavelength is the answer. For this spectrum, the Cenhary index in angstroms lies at 5885.01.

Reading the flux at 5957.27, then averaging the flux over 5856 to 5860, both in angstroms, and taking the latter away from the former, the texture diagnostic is 0.18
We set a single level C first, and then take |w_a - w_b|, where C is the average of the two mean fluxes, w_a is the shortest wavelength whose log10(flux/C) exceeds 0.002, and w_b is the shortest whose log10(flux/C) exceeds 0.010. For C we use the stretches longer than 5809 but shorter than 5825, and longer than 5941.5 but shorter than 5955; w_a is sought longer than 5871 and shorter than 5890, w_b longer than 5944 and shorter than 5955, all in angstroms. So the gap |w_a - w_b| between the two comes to 73.5 angstroms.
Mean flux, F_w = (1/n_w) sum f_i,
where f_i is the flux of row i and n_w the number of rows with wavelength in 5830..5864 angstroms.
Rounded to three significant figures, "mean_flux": 0.936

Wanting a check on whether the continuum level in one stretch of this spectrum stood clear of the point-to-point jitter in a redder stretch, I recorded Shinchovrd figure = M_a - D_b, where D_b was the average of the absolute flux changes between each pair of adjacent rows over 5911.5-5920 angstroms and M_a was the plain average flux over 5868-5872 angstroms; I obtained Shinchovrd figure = 0.87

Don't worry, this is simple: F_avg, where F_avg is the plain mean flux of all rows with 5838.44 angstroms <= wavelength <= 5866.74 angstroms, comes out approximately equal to 0.941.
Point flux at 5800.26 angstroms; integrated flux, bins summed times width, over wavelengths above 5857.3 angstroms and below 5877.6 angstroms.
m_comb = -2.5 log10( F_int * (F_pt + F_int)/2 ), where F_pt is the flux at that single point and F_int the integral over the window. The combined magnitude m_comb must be -5.7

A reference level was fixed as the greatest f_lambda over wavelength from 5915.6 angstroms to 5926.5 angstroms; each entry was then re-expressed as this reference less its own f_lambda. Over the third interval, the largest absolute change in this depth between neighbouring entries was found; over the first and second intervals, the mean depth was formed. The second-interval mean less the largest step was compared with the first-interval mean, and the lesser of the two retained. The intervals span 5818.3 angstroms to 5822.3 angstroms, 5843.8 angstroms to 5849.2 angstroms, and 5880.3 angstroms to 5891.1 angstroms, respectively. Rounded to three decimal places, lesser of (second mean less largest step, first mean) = -0.098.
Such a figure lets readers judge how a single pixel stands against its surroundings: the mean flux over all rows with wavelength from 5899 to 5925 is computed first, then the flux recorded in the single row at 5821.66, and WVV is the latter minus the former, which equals 0.12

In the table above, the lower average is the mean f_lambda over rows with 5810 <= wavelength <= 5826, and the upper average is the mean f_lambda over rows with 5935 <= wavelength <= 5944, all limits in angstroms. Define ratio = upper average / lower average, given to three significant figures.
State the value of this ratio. 1.10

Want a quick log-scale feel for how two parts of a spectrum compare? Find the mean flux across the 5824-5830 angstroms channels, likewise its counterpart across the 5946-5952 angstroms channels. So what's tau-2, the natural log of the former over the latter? 0.10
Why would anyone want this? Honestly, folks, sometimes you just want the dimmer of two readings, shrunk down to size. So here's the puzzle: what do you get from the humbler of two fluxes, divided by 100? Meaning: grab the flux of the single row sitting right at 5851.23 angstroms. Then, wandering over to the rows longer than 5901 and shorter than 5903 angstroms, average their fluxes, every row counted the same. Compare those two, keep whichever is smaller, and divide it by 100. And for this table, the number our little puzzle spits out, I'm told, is 0.0078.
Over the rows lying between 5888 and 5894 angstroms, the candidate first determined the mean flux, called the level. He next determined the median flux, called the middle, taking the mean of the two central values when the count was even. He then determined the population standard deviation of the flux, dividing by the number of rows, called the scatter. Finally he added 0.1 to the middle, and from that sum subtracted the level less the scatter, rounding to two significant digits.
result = 0.18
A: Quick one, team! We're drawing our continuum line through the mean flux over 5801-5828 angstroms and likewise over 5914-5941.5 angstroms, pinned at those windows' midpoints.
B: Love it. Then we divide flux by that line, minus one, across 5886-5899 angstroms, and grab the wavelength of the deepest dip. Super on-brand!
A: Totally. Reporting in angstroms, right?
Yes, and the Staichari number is 5894.50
